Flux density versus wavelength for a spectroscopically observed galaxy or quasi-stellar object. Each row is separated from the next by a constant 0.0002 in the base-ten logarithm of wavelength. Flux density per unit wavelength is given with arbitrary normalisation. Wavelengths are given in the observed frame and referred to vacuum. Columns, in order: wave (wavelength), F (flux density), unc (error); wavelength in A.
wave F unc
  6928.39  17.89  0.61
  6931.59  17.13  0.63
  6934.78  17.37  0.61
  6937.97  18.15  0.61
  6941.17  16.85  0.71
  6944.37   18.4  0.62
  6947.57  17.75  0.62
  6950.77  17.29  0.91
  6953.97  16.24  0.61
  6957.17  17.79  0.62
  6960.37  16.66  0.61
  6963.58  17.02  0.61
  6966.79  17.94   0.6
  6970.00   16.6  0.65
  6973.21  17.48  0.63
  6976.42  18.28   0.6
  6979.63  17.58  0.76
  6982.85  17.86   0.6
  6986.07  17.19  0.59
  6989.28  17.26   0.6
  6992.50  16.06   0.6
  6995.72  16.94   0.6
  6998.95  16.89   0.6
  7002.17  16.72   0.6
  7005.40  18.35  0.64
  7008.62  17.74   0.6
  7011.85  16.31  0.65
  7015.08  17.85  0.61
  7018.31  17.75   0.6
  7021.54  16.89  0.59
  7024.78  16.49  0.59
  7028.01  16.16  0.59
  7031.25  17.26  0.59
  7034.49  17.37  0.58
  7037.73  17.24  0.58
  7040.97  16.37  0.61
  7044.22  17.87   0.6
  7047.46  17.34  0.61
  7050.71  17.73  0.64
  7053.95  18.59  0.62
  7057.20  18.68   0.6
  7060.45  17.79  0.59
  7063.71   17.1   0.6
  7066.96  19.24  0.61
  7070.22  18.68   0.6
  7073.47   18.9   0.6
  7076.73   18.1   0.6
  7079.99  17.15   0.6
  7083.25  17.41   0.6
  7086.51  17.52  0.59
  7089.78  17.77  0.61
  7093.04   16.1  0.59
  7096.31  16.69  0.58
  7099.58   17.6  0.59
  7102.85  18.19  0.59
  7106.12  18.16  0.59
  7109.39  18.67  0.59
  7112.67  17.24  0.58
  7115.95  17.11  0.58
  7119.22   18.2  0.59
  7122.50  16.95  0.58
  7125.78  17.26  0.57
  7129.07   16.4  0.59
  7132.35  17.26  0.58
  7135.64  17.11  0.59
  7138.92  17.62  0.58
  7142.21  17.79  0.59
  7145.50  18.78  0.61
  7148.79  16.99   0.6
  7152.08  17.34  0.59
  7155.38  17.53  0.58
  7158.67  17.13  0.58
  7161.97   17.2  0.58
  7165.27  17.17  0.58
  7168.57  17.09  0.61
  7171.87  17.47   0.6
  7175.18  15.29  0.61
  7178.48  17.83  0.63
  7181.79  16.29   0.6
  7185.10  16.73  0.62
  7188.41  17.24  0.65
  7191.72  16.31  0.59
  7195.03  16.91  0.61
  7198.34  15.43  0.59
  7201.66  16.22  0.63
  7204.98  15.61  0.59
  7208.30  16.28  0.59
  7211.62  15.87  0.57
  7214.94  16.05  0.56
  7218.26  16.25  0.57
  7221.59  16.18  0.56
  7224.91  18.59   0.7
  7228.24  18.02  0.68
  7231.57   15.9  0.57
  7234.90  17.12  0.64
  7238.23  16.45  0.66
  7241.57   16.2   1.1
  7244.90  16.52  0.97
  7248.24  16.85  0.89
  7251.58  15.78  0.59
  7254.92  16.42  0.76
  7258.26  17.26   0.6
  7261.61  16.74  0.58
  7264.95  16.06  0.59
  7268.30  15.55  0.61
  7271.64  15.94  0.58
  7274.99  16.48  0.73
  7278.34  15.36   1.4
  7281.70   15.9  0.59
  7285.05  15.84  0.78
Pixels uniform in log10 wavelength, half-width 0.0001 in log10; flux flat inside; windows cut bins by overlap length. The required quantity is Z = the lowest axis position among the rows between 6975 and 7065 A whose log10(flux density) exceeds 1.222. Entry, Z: 6976.42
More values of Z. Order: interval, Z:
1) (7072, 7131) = 7073.47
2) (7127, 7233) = 7132.35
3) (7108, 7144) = 7109.39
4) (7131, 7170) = 7132.35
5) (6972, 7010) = 6973.21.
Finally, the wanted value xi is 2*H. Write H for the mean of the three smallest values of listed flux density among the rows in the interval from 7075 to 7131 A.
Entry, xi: 32.8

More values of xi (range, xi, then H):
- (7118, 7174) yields 33.6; 16.8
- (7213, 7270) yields 31.5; 15.7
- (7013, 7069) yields 32.7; 16.3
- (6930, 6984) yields 33.0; 16.5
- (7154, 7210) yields 30.9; 15.4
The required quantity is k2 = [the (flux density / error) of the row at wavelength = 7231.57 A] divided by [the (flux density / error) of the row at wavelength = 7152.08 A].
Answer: 0.95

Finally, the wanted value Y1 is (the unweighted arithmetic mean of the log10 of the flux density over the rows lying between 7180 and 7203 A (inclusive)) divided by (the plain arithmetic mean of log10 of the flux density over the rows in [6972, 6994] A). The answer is 0.98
